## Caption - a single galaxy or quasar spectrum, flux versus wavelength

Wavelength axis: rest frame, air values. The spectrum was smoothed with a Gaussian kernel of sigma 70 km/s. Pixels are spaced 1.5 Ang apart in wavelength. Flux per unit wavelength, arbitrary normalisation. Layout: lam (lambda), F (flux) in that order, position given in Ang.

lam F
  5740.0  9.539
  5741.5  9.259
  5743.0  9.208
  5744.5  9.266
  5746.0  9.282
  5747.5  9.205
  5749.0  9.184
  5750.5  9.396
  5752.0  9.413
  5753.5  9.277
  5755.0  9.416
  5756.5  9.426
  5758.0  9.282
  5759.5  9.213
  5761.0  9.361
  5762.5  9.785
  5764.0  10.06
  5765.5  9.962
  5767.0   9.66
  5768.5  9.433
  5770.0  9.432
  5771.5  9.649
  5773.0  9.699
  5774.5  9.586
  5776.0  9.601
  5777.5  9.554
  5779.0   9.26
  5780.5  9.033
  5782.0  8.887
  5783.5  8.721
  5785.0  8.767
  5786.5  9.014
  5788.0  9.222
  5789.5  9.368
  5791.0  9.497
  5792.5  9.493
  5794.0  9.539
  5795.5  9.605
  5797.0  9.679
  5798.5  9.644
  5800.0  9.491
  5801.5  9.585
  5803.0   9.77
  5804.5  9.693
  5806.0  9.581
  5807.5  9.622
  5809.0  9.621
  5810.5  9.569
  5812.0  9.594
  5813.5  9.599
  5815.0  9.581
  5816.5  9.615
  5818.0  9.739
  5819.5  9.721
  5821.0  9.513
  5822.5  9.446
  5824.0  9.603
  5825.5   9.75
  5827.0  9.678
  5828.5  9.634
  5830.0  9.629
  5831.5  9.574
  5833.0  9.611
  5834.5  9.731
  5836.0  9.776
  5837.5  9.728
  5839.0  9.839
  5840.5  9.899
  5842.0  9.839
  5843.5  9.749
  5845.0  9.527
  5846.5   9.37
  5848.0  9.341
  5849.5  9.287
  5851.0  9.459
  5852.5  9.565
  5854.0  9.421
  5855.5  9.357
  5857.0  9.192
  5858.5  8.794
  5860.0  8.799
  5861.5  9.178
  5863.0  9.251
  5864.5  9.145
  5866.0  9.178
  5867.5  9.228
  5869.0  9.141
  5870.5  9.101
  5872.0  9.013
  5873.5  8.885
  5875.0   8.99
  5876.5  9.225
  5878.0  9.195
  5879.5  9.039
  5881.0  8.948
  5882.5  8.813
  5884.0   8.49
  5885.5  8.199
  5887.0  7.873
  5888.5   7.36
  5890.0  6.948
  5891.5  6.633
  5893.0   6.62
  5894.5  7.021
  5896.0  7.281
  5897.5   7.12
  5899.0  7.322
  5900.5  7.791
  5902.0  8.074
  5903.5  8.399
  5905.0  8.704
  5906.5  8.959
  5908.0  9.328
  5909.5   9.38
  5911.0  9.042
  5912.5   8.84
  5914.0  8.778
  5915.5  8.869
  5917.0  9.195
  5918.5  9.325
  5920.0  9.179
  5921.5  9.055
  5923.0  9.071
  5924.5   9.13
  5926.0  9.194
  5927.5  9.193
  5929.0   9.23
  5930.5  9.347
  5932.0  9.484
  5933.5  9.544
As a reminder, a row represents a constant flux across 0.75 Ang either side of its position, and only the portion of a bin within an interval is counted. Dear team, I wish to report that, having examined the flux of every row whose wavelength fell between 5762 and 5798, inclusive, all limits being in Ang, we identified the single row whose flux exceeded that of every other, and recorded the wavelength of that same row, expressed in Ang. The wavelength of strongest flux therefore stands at 5764.0 Ang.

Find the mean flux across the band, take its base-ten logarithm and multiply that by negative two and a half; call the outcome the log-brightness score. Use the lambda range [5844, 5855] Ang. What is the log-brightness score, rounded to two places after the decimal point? -2.44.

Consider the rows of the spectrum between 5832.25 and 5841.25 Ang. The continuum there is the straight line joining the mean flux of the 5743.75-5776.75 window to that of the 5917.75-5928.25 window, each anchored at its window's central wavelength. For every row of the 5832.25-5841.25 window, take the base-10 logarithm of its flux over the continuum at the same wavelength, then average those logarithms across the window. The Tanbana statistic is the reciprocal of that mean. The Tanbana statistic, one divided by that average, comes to 51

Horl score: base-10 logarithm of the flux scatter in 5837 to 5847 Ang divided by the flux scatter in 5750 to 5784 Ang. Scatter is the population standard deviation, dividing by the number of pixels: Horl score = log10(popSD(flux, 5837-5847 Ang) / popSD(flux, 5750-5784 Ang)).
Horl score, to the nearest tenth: -0.2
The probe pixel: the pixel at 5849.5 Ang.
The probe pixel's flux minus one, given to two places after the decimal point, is 8.29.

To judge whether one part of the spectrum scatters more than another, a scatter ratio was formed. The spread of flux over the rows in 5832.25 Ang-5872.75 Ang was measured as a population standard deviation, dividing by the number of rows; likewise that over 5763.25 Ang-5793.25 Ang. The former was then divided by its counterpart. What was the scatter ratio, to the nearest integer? 1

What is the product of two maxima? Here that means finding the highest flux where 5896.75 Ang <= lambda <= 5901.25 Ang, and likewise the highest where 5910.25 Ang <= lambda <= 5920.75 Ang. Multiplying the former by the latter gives 72.7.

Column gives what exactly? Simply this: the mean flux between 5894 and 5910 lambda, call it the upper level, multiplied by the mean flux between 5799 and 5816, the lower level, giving 78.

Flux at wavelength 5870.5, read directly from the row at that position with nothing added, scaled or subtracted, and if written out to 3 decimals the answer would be 9.101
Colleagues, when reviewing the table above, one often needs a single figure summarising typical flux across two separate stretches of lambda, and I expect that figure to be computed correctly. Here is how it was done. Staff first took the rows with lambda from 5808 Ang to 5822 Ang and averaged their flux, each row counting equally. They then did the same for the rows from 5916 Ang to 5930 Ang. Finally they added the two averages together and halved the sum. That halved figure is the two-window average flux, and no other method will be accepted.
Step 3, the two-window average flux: 9.4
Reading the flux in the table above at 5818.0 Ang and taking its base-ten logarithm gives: 0.989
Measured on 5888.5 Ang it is 0.867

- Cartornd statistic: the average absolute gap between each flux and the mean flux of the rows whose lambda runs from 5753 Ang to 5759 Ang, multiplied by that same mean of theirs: 0.7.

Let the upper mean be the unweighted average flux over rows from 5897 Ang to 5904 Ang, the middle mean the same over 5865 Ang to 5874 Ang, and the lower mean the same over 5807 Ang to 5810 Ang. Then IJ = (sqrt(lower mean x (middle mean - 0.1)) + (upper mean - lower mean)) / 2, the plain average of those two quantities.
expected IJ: 3.7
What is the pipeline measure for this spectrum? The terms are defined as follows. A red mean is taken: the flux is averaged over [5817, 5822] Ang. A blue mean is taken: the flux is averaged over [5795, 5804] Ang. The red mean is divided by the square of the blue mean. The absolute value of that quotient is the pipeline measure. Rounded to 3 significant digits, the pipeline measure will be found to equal 0.104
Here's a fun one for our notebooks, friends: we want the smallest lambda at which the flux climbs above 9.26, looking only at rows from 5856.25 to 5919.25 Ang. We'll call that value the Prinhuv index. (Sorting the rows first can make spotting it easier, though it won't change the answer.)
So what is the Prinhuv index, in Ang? 5908.0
